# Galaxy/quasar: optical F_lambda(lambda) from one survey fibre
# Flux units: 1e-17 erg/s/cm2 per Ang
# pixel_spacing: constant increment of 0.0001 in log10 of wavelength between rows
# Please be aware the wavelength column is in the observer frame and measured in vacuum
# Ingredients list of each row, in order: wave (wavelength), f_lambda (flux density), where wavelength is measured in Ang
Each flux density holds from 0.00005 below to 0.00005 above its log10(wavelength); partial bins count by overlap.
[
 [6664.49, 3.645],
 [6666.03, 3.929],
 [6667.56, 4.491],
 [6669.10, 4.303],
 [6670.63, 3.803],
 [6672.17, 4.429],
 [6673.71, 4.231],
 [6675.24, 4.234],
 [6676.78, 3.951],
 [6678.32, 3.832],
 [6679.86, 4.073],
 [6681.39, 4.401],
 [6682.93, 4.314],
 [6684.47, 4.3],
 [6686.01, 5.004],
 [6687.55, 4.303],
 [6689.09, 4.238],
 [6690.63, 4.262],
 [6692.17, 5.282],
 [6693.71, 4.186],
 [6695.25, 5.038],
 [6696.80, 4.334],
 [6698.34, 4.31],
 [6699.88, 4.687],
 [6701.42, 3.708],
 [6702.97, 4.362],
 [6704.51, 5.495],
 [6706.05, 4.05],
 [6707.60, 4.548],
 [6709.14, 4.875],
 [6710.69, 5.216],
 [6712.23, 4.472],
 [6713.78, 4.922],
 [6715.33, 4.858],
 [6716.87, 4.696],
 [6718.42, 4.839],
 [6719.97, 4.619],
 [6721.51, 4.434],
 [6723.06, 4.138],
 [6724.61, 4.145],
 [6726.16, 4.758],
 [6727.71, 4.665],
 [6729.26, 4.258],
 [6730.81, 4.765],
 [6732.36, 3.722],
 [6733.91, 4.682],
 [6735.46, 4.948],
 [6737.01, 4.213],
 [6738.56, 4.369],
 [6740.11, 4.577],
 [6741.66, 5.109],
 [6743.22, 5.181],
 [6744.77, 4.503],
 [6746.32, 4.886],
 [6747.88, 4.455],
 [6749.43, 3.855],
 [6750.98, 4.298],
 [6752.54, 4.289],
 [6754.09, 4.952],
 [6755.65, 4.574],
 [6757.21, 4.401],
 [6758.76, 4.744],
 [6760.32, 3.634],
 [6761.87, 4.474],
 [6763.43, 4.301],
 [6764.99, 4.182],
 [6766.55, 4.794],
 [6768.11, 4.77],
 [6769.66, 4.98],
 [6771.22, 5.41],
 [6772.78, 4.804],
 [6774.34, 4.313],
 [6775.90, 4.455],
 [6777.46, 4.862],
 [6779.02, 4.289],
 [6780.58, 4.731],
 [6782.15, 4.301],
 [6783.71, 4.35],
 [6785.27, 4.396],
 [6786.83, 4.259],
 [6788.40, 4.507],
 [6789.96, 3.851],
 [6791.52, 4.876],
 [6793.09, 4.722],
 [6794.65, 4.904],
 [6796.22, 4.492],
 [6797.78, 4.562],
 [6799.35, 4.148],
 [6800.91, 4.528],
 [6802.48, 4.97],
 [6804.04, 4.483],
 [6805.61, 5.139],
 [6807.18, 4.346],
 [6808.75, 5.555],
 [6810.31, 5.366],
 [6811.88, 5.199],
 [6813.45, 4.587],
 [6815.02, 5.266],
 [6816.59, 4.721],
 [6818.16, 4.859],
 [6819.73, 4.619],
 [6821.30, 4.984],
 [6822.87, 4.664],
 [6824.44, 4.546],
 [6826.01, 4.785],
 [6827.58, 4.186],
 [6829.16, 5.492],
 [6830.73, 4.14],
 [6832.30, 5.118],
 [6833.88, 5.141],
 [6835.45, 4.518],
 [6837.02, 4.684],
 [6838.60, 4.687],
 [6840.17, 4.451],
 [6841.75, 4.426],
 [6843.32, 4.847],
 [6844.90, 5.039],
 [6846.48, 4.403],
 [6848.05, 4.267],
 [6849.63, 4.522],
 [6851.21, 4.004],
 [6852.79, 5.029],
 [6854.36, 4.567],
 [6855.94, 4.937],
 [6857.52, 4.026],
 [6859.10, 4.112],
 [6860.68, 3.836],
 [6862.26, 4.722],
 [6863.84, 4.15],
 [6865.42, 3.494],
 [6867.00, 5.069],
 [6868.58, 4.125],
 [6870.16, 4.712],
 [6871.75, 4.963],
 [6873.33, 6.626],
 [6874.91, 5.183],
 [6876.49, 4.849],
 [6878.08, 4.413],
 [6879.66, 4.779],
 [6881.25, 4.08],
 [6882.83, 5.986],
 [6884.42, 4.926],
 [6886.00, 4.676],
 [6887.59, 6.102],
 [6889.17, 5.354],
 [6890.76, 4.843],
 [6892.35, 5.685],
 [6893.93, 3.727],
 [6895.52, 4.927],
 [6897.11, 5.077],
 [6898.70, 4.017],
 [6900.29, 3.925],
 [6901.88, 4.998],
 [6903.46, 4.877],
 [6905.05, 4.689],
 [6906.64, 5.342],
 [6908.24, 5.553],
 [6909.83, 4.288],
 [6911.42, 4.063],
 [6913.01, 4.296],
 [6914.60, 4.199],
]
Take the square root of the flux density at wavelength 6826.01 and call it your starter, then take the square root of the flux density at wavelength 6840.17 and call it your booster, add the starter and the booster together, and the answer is 4.30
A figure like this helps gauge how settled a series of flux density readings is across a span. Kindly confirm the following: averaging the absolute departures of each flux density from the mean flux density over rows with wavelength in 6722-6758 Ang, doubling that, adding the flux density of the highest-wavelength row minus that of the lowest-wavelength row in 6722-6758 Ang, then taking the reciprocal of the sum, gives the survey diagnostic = 1.2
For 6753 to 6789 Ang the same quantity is 9.1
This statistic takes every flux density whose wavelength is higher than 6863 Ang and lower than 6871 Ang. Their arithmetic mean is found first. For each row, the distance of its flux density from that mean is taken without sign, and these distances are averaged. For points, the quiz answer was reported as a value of 0.46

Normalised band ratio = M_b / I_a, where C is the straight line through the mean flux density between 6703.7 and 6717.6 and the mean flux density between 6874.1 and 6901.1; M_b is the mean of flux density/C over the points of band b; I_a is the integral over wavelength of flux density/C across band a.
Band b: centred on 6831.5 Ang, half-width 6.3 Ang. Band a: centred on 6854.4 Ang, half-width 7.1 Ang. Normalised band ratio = 0.077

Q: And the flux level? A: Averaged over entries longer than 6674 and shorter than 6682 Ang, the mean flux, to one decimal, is 4.1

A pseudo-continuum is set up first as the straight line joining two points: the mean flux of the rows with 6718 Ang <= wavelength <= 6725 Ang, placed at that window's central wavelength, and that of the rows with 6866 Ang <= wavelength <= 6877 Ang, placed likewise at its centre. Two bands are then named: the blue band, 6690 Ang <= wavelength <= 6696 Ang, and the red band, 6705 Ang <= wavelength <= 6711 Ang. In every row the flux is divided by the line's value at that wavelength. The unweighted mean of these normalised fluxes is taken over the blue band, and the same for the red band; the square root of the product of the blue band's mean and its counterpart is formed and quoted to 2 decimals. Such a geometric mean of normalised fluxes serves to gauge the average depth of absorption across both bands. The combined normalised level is 1.08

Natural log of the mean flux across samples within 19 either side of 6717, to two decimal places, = 1.52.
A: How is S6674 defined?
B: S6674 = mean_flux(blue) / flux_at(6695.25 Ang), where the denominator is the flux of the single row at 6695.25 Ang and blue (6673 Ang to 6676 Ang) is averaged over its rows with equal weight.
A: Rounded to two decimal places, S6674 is 0.84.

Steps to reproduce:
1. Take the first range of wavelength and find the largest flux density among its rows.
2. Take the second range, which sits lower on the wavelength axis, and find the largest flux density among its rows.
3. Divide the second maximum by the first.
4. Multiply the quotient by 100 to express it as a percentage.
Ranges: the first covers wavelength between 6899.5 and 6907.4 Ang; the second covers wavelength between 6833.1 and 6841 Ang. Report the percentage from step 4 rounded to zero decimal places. 96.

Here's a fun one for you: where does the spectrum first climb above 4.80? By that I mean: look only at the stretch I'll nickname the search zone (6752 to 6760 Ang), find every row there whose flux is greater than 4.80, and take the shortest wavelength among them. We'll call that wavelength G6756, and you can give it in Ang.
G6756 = 6754.09 Ang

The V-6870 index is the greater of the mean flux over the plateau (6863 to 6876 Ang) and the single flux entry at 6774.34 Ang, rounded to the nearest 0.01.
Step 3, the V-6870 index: 4.79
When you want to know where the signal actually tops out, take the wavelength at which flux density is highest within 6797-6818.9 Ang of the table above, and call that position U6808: 6808.75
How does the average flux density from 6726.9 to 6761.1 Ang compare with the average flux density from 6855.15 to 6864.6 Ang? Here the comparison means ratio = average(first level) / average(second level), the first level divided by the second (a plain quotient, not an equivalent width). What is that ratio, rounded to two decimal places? 1.05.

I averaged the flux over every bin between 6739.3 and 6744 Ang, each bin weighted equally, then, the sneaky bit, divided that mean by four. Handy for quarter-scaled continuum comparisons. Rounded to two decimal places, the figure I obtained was 1.24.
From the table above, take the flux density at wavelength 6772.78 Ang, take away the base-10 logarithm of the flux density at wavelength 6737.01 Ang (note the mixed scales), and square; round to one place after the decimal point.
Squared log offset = 17.5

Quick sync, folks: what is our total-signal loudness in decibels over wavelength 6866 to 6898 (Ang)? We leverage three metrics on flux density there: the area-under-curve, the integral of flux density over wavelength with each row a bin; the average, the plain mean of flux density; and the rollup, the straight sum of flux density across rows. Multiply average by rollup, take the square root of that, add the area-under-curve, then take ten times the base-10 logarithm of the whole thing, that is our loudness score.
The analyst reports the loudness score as 22.6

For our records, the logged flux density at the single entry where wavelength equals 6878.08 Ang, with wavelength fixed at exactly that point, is 4.413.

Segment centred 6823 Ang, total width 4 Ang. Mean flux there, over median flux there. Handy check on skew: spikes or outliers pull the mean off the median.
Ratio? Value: 1.01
